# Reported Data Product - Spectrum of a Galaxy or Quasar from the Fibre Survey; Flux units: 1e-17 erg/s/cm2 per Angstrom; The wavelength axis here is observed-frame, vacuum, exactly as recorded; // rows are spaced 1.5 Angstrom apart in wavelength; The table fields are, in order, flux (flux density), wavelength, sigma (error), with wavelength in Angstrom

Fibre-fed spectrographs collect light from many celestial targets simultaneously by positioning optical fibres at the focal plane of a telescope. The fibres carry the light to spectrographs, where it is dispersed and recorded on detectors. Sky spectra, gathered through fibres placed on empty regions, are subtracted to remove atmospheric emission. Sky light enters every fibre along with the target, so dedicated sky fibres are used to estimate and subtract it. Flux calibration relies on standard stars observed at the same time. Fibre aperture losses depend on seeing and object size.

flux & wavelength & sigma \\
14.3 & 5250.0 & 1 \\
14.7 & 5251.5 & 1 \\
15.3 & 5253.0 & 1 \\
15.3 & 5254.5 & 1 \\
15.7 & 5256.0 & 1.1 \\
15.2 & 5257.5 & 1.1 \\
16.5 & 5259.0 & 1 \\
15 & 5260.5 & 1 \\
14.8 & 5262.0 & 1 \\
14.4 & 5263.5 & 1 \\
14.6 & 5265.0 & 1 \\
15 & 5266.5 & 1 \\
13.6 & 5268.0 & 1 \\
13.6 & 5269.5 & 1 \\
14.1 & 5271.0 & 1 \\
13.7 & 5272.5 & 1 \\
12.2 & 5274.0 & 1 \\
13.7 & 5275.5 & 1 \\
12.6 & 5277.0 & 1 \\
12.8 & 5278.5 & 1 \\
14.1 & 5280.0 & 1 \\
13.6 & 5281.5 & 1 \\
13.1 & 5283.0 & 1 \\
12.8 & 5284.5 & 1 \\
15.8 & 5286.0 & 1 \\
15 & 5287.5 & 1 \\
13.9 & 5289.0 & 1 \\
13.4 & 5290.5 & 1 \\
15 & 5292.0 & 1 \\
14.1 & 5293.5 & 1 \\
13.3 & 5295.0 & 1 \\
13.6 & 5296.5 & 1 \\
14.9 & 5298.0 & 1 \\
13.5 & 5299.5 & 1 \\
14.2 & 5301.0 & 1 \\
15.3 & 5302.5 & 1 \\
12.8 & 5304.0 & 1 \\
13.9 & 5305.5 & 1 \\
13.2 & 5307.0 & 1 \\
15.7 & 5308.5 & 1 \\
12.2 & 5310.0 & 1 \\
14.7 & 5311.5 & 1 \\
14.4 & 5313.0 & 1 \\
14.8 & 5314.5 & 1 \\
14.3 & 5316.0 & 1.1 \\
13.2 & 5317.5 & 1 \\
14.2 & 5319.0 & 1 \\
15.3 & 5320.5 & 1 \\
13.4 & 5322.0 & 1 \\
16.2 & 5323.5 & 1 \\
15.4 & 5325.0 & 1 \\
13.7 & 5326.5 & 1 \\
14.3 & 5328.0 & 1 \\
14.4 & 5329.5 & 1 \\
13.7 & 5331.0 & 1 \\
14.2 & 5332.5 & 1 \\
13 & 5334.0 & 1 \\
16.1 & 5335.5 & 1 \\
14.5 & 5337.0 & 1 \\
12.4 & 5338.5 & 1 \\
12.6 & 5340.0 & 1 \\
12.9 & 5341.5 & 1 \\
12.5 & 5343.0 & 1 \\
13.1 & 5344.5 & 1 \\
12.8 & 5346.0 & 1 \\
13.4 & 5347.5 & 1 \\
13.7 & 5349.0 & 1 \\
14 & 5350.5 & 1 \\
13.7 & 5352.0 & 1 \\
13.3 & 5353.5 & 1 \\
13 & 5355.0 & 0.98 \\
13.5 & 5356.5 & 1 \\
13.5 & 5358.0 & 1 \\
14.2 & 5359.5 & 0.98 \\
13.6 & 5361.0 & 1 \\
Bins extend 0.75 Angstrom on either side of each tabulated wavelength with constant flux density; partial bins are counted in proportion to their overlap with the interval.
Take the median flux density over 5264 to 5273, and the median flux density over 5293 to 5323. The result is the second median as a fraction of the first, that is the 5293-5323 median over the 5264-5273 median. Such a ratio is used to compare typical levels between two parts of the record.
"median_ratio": 1.02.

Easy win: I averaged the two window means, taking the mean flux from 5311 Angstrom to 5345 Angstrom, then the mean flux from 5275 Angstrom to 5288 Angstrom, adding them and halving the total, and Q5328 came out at 13.9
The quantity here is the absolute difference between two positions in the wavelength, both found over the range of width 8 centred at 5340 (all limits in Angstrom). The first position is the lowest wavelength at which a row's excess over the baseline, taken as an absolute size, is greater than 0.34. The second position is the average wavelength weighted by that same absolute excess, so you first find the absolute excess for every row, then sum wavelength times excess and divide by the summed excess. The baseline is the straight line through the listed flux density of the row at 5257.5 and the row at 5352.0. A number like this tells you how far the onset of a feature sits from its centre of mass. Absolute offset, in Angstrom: 3.3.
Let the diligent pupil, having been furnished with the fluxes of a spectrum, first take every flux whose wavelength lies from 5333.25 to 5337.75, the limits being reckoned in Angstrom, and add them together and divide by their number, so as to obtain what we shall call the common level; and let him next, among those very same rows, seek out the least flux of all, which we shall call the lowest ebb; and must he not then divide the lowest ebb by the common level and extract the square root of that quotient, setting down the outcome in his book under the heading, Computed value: 0.946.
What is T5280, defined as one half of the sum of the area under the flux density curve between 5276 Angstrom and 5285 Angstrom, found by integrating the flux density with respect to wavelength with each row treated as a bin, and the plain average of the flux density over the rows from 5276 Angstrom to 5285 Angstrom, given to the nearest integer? 66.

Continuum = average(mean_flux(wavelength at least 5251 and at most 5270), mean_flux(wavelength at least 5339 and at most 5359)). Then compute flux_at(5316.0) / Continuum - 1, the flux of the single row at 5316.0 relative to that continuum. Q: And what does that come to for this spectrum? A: 0.02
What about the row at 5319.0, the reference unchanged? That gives 0.01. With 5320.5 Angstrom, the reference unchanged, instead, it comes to 0.09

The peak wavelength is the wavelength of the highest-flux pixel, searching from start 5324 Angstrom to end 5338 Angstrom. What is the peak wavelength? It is 5335.5 Angstrom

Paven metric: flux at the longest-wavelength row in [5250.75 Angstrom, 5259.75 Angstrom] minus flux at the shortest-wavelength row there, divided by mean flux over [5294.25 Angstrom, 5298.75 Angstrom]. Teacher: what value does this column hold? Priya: 0.13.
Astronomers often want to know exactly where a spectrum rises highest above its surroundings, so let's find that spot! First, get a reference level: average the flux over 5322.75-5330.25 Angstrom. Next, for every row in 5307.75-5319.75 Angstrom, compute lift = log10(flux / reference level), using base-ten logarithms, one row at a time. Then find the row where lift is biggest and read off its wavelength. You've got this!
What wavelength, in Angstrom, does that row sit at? 5308.5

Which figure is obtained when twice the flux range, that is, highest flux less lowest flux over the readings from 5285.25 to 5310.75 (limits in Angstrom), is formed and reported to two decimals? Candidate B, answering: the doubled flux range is 7.20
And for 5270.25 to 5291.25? 7.20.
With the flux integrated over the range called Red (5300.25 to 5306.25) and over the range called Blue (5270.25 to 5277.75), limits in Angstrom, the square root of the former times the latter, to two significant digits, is 92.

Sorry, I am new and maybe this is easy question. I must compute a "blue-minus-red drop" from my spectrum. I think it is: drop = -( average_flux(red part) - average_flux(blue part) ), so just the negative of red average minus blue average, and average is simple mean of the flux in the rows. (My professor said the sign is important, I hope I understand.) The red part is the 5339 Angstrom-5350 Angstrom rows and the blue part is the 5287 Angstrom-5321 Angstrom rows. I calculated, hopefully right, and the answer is 1.1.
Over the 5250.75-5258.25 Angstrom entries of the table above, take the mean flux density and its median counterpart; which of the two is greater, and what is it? 15.3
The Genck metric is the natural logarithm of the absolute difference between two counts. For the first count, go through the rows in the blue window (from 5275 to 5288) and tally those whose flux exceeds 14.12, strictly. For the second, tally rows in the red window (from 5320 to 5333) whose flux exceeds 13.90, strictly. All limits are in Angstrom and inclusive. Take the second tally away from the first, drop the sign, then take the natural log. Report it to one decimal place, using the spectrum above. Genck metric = 1.4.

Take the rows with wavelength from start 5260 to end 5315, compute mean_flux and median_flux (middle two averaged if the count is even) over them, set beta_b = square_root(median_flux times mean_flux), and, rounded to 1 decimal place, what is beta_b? 13.9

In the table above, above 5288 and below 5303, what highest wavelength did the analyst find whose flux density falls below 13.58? 5299.5 Angstrom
